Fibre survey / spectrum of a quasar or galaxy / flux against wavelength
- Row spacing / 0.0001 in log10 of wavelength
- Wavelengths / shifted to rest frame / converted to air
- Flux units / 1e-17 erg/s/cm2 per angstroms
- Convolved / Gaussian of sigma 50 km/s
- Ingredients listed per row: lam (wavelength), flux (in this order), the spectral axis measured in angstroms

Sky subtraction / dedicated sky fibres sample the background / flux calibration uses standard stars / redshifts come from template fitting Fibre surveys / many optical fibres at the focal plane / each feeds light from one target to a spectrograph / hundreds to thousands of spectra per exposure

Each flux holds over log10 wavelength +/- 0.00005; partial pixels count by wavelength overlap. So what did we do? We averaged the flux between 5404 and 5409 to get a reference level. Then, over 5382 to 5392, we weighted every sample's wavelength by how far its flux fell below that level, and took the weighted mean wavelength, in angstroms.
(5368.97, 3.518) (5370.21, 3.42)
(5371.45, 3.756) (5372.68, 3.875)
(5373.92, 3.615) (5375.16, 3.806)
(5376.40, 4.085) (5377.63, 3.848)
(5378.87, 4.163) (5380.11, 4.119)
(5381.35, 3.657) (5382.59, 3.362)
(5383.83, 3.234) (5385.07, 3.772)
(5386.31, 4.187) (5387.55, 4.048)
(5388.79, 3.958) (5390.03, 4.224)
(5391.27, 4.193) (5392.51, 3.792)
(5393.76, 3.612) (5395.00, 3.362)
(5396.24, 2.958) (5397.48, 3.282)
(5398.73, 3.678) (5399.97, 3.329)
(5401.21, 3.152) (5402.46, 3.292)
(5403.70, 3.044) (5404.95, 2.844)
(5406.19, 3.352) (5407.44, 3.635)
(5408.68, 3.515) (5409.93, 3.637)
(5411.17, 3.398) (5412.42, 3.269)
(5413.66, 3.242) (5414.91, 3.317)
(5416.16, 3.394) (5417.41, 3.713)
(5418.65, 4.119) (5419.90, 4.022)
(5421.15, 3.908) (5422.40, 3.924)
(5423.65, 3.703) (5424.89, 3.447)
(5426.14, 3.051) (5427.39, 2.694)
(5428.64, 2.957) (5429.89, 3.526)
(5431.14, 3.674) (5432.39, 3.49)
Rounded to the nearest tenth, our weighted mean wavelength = 5388.5 angstroms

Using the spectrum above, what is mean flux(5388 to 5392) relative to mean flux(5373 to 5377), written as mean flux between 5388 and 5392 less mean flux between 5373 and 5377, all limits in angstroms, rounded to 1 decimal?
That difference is 0.3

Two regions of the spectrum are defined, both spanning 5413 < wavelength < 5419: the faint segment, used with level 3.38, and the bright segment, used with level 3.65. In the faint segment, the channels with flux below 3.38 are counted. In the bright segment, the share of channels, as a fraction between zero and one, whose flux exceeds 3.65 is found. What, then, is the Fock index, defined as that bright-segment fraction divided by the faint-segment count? 0.20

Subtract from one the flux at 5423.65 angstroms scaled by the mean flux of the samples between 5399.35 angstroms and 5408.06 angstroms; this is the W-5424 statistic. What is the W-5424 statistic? -0.14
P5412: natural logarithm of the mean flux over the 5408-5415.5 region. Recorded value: 1.22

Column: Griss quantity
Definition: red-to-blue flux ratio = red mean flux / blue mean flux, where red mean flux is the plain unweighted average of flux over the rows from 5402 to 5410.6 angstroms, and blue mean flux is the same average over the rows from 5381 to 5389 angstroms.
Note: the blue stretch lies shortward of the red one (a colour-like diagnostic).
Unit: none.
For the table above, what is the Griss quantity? 0.89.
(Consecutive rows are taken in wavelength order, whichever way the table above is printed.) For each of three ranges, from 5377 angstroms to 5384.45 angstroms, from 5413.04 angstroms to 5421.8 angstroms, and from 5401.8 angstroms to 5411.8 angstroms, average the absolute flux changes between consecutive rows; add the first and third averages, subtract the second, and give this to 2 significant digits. 0.31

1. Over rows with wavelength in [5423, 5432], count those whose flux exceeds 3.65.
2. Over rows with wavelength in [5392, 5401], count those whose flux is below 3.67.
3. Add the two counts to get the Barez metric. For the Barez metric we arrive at 7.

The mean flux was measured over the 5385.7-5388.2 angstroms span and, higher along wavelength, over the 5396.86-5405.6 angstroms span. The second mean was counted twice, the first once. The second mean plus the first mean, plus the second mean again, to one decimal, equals 10.6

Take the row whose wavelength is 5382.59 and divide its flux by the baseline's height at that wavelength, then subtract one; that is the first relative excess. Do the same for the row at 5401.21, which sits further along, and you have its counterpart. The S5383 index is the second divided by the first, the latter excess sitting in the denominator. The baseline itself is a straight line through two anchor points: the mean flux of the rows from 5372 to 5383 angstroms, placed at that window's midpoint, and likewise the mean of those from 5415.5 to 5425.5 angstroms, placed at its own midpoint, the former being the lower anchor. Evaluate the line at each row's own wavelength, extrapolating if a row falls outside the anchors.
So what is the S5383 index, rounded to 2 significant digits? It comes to 1.4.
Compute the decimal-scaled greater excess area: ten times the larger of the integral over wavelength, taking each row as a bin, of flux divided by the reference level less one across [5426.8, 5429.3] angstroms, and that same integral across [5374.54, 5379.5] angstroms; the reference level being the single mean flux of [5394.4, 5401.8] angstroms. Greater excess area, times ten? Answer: 10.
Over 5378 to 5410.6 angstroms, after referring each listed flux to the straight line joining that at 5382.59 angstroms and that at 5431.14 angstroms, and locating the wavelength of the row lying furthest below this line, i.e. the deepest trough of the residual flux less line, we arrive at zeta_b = 5404.95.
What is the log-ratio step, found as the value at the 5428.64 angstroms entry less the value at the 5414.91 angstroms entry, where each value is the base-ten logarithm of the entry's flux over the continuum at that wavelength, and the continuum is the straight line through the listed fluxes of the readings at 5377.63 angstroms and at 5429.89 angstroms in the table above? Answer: -0.040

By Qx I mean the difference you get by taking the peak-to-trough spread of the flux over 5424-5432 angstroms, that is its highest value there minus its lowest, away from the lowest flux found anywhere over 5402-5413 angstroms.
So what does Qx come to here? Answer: 1.86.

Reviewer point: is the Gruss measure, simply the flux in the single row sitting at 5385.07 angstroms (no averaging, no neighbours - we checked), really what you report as 3.772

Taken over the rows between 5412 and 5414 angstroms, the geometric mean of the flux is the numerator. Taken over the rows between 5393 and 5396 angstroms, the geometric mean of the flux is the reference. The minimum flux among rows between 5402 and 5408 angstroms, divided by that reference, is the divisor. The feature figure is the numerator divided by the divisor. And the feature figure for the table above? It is 3.99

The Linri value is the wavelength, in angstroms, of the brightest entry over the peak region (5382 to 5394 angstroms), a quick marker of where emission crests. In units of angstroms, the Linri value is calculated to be 5390.03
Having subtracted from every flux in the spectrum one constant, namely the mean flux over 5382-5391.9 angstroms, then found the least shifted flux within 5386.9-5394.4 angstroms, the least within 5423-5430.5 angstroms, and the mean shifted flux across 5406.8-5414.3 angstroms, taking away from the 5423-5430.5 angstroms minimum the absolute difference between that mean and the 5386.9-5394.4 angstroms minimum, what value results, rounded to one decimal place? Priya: -1.3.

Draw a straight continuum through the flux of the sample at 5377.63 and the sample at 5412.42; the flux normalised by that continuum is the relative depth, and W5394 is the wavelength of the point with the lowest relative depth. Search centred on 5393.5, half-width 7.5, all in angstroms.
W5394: 5396.24 angstroms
